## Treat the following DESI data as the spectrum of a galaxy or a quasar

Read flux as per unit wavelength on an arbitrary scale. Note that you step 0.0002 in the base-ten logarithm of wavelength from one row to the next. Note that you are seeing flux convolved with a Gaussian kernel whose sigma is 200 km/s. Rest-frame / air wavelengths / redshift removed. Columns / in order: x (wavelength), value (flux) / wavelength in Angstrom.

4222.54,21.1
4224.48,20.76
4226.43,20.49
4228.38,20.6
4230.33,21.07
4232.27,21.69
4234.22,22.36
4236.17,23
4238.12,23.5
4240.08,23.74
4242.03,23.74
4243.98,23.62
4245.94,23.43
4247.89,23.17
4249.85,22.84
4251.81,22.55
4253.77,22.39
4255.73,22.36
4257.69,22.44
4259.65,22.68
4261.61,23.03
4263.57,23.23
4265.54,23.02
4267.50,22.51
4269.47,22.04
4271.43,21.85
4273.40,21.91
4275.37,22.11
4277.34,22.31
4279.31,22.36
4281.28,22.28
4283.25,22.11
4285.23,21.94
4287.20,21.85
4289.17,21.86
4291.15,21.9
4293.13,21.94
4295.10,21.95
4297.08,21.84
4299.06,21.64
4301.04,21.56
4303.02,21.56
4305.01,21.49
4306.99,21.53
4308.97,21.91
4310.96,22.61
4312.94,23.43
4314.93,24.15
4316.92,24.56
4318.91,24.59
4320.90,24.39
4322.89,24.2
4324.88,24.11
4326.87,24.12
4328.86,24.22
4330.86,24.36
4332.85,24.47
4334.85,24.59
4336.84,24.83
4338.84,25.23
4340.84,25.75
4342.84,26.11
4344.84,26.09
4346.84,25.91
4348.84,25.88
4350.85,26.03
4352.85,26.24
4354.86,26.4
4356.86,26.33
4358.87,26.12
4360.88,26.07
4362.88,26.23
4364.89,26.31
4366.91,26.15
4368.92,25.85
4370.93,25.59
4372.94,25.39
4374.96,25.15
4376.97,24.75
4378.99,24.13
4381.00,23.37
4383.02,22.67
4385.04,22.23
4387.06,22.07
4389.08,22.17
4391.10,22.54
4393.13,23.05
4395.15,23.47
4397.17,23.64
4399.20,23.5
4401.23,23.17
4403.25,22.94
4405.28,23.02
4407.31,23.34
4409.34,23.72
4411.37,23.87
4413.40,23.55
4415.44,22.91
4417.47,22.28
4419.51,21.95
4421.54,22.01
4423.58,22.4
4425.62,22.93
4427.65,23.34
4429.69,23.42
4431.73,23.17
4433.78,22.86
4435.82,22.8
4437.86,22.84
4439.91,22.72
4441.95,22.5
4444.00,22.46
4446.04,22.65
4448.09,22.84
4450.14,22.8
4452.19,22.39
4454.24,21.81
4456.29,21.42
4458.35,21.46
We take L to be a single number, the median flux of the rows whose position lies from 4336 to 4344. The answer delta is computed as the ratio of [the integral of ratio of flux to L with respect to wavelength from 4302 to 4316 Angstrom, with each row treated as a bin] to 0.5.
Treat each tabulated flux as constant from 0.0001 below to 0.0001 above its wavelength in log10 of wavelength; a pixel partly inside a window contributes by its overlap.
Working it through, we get 24.6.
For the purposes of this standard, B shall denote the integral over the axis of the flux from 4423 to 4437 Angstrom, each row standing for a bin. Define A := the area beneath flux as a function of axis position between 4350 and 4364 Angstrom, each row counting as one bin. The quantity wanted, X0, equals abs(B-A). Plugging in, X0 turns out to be 45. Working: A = 367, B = 322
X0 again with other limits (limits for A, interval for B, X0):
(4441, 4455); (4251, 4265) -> 2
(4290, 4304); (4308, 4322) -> 26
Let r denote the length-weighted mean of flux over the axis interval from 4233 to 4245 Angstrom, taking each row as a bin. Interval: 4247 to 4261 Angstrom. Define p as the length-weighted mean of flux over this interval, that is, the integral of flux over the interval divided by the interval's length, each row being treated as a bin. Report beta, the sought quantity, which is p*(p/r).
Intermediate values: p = 22.6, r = 23.3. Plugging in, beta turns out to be 22.0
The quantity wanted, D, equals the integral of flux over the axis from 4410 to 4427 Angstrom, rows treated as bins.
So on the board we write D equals 387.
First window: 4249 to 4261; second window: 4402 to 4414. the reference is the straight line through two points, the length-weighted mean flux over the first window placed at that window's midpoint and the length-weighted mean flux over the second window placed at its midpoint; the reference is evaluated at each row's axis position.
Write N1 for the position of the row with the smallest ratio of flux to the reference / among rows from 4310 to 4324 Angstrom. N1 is 4310.96 Angstrom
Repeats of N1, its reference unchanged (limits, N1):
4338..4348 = 4338.84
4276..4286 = 4285.23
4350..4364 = 4360.88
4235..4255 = 4253.77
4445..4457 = 4456.29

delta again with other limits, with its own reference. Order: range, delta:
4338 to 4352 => 28.4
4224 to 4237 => 21.9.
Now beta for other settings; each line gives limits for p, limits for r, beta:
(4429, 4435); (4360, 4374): 20.6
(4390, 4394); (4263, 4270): 22.8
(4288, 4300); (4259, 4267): 20.8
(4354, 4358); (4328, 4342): 28.1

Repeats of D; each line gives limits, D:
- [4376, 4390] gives 323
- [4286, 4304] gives 392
